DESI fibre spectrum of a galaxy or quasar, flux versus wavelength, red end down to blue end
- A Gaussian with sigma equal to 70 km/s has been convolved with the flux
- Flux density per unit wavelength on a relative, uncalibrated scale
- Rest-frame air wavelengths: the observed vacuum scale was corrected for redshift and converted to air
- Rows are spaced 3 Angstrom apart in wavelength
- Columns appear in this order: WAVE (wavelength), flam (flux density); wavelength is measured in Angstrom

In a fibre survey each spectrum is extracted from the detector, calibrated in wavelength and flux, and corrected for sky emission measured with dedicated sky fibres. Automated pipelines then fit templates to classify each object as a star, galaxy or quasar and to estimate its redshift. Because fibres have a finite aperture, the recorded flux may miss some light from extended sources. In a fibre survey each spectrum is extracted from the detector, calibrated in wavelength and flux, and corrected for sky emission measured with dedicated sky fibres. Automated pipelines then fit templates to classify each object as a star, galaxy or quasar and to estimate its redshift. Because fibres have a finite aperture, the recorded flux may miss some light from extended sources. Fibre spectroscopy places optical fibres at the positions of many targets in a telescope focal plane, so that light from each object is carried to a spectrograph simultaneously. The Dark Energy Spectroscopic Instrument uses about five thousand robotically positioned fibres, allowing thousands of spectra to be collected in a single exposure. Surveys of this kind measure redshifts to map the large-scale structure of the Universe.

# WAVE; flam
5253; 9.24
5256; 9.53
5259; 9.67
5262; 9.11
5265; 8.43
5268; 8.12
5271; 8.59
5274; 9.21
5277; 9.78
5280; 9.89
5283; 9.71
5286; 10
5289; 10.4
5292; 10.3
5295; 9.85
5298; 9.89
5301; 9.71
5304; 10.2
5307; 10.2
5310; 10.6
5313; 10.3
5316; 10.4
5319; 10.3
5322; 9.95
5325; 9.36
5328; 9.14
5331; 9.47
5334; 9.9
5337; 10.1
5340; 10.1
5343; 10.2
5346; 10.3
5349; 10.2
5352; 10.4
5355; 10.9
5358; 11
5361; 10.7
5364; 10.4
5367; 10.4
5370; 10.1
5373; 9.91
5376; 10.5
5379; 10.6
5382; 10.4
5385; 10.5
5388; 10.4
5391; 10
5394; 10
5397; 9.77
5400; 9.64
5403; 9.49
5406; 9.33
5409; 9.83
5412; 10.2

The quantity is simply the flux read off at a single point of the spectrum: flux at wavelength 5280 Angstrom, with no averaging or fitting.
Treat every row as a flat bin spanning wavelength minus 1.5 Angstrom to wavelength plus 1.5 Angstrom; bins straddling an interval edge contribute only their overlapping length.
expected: 9.89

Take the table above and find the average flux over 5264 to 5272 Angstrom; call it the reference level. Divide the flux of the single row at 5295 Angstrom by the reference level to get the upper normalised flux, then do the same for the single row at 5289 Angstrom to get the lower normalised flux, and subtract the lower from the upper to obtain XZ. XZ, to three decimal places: -0.066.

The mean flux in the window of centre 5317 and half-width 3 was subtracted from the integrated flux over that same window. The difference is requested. 52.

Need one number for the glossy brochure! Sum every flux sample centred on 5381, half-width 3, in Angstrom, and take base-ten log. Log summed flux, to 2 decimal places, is 1.32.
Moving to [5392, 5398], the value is 1.30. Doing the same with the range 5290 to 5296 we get 1.30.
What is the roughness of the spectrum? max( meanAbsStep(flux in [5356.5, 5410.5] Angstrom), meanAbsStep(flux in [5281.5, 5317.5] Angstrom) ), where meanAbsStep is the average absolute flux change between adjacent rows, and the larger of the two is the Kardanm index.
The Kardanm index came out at 0.250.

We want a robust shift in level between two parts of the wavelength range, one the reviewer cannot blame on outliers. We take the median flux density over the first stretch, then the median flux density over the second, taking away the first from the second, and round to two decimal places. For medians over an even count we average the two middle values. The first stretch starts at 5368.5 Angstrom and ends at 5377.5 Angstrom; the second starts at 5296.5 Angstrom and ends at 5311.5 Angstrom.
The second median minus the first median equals 0.10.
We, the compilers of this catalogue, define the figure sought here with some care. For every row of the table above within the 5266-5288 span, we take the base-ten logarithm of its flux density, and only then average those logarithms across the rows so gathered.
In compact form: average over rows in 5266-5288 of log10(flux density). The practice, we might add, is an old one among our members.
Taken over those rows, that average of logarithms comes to 0.969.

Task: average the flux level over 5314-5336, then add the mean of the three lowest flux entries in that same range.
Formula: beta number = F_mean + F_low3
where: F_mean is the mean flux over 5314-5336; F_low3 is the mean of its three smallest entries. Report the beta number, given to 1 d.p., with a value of 19.1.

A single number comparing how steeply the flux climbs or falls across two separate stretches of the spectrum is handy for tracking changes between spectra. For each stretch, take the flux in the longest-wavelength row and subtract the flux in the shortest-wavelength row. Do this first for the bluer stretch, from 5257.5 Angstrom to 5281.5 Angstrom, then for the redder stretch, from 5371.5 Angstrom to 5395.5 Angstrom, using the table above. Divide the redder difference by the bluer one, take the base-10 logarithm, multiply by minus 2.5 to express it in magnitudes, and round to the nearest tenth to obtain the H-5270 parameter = 1.0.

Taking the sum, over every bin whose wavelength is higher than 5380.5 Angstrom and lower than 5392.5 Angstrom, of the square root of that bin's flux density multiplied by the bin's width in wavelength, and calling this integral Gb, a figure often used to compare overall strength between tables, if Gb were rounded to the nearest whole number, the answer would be 39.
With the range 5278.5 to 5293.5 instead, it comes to 48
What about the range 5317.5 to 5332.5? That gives 47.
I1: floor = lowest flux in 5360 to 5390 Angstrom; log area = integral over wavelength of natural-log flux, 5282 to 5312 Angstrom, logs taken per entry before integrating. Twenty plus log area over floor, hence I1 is 27.0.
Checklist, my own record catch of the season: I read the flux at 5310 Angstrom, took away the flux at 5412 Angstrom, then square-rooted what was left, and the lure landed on 0.632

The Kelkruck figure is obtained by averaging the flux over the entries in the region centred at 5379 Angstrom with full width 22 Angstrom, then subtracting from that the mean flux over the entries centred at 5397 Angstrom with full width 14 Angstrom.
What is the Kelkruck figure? 0.56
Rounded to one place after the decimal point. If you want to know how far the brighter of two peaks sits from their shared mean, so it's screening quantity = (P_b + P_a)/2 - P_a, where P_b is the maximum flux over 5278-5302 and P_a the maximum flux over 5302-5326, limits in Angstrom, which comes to -0.1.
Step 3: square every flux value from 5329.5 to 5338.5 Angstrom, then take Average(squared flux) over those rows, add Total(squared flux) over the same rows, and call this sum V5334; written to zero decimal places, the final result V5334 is 386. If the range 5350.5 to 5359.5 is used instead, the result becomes 464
